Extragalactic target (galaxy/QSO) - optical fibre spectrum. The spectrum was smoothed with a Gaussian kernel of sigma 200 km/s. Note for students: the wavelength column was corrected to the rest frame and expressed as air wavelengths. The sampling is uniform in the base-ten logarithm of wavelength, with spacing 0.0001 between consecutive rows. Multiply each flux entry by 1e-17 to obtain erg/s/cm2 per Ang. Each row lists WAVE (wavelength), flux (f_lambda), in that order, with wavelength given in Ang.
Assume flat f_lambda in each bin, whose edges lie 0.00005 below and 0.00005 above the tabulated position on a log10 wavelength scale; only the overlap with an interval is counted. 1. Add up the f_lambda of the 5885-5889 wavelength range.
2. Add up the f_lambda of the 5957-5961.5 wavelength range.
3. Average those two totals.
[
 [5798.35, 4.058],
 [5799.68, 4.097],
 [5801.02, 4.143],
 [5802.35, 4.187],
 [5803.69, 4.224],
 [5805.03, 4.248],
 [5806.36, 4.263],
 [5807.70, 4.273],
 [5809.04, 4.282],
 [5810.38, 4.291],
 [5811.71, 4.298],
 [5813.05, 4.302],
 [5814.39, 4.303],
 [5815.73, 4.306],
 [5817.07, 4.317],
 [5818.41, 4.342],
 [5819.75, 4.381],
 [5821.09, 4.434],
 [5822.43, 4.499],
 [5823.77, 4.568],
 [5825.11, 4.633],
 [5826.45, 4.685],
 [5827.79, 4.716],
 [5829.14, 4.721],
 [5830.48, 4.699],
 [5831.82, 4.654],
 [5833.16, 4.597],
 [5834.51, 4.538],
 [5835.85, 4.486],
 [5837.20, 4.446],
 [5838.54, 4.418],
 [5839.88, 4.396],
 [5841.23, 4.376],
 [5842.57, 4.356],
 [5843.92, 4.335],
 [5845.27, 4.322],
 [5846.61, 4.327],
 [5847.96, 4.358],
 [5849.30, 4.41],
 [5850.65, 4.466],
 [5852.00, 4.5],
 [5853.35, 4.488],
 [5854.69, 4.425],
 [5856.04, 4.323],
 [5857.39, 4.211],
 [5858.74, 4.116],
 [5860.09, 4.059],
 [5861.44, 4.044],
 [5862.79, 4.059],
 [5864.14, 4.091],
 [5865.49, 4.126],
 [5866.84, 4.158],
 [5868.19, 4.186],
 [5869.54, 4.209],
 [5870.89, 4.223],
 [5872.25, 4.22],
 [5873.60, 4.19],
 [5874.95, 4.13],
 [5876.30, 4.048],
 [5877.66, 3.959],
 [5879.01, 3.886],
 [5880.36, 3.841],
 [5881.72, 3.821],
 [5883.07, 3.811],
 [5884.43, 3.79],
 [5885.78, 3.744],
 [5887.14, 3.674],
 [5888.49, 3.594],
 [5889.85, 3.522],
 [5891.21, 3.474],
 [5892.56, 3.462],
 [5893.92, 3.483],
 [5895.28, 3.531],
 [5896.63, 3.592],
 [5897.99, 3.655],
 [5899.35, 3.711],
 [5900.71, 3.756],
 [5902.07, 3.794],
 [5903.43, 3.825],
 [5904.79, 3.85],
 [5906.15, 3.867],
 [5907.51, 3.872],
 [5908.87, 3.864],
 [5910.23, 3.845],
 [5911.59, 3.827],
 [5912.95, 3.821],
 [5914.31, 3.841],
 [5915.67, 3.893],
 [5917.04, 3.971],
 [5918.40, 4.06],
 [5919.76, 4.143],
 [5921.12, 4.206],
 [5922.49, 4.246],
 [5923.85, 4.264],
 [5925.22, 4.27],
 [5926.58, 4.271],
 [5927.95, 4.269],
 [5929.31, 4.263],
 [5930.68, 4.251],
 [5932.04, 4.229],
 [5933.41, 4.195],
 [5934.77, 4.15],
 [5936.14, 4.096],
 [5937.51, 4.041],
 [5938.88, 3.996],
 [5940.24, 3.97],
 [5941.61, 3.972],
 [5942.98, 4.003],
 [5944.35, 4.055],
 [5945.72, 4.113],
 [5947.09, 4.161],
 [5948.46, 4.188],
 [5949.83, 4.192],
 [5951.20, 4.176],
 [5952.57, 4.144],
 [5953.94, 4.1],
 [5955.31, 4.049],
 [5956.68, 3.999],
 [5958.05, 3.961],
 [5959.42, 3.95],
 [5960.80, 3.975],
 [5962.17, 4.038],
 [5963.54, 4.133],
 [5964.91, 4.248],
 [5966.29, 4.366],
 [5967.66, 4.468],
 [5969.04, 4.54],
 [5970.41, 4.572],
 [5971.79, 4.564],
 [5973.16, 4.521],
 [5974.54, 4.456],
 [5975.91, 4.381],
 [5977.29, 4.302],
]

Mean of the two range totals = 11.4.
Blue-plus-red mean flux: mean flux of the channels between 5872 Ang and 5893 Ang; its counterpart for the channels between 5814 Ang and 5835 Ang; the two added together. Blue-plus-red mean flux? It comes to 8.35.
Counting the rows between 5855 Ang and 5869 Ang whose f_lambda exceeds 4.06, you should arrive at 7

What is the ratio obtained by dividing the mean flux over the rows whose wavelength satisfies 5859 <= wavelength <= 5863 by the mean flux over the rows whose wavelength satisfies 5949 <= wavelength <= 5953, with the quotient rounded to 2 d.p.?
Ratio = 0.97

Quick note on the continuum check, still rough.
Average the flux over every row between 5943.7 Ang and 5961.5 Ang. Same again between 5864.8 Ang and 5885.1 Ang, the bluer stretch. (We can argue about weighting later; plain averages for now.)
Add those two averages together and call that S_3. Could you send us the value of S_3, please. 8.1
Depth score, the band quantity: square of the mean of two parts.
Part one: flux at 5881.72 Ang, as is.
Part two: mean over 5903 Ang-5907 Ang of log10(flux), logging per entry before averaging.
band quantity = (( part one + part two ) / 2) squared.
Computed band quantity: 4.85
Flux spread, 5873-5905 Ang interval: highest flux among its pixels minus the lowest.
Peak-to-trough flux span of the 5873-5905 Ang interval 0.73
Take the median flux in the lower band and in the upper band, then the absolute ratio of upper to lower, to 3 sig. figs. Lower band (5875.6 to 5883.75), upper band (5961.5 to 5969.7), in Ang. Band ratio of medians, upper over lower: 1.11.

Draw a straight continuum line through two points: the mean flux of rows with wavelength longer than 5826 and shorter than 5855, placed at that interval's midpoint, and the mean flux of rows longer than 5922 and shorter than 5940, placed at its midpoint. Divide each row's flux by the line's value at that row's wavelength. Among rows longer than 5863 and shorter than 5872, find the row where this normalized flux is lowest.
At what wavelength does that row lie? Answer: 5864.14 Ang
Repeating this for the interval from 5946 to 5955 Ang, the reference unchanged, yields 5953.94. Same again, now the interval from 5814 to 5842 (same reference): 5814.39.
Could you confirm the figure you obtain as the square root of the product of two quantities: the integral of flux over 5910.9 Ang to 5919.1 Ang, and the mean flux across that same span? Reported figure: 11.2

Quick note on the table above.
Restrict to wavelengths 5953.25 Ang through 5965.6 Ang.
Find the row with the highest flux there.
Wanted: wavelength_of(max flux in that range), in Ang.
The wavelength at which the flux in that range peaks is 5964.91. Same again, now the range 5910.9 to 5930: 5926.58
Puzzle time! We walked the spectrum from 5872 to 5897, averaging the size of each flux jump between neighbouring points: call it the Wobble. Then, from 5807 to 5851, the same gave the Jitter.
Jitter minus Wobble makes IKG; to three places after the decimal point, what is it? -0.018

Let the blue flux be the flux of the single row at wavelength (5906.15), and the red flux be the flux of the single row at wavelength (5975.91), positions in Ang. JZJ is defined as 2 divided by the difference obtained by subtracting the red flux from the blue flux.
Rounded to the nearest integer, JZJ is -4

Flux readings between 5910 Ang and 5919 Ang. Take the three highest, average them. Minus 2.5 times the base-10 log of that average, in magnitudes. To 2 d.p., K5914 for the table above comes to -1.50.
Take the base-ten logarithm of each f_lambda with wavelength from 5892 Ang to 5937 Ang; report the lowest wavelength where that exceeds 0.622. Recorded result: 5921.12 Ang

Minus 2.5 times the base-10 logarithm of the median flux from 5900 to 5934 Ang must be -1.497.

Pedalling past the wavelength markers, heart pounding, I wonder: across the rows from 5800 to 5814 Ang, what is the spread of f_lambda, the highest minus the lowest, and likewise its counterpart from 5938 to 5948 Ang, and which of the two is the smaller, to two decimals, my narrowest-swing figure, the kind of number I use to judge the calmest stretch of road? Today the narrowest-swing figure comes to 0.16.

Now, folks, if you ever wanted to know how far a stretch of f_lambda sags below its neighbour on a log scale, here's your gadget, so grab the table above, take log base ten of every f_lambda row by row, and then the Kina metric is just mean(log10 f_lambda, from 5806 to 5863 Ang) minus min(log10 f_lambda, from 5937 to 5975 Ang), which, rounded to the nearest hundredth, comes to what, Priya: 0.05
